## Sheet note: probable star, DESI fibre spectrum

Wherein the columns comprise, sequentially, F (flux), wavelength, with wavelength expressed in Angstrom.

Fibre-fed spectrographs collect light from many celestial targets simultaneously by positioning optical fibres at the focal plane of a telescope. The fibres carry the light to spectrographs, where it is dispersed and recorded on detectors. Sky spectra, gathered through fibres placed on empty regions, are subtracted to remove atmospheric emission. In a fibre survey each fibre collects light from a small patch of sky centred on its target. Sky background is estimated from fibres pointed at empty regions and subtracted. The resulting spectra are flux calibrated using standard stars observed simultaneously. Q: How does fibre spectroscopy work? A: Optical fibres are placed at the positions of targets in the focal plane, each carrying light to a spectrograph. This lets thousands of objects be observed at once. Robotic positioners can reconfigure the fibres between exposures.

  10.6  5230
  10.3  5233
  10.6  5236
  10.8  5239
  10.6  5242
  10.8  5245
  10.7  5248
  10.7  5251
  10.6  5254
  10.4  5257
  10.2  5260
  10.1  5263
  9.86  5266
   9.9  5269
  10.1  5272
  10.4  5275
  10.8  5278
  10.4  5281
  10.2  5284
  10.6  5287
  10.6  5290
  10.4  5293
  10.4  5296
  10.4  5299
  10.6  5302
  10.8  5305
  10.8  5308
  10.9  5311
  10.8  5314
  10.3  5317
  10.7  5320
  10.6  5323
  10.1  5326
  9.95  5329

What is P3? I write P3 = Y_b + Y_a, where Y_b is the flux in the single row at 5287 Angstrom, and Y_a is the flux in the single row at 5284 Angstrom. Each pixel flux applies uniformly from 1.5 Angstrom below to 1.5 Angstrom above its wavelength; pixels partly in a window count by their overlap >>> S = 20.80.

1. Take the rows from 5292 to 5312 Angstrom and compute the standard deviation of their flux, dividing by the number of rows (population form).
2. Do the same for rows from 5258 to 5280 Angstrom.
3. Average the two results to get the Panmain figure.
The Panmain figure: 0.251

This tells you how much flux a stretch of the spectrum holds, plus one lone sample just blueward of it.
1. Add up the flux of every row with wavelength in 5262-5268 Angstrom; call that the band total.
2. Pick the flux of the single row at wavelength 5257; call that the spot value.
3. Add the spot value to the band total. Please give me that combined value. 30.4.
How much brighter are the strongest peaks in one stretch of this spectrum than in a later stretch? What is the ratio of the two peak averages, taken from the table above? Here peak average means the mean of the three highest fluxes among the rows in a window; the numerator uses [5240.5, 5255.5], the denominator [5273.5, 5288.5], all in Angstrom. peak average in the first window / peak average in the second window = 1.01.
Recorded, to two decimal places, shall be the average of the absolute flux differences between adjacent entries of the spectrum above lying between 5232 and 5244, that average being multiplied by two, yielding 0.47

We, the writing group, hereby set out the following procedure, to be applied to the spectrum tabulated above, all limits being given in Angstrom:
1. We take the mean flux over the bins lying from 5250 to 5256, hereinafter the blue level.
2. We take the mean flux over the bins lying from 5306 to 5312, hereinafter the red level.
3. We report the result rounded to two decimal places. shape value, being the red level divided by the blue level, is 1.02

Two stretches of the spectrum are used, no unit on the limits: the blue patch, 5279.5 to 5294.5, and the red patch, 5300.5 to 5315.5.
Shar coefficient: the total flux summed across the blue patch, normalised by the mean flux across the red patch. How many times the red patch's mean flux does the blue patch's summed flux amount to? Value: 4.84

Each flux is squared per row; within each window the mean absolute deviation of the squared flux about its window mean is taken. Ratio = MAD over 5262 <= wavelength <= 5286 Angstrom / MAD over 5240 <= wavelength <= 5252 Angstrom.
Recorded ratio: 4.5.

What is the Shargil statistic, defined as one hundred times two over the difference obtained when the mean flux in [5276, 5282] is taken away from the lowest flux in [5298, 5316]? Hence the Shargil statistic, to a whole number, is -1000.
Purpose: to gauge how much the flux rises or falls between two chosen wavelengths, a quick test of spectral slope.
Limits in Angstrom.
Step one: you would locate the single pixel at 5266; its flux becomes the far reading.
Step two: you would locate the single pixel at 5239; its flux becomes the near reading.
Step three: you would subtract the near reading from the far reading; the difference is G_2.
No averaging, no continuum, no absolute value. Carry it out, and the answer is -0.9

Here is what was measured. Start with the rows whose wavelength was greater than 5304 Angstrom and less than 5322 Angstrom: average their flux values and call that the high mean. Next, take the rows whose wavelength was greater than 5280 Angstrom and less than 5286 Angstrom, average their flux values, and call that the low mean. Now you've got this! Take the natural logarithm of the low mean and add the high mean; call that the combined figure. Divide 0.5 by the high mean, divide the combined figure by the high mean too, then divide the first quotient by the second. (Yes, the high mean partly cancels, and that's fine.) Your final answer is 0.0383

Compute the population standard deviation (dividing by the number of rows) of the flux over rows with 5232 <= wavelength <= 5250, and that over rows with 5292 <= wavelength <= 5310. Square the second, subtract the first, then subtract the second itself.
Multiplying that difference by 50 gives -15.9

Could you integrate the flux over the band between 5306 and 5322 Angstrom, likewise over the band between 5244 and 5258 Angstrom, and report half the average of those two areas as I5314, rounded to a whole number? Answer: 80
